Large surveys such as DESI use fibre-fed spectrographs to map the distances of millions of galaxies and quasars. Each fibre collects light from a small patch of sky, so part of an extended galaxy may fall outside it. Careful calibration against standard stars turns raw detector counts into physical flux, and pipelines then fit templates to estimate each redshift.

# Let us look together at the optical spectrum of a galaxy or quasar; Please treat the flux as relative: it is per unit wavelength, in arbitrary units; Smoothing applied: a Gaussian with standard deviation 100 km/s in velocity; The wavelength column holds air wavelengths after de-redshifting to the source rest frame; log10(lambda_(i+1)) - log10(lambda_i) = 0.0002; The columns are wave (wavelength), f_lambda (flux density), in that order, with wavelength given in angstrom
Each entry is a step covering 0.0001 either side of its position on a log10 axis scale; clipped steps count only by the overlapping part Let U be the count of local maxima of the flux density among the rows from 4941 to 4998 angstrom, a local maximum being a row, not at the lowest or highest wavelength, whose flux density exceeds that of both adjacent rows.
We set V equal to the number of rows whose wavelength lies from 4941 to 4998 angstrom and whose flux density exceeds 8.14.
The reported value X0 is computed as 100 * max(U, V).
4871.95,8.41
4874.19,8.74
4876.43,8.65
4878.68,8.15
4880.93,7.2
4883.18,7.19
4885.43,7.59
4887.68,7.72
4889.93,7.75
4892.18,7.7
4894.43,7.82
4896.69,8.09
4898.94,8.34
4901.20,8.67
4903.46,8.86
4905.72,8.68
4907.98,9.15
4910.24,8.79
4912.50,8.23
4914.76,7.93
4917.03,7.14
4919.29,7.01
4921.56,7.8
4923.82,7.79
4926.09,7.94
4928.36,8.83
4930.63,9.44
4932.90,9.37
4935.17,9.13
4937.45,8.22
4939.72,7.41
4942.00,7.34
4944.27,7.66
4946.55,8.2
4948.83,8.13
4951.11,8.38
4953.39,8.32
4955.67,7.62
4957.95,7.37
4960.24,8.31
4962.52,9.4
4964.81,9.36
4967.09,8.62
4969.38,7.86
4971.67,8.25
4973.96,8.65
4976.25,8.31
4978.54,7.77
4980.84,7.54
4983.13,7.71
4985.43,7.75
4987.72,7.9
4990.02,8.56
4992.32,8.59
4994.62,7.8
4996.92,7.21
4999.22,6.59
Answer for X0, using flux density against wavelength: 1200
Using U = 5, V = 12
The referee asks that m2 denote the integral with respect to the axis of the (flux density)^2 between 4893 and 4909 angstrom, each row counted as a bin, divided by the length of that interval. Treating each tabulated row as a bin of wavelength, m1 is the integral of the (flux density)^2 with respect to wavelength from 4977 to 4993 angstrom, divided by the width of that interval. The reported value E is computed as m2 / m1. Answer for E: 1.14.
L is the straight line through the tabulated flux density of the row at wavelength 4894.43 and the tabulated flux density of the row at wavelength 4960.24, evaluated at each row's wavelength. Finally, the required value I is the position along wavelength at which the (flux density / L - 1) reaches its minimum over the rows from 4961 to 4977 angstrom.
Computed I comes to 4969.38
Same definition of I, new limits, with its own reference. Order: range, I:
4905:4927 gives 4919.29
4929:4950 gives 4942.00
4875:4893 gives 4883.18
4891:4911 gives 4892.18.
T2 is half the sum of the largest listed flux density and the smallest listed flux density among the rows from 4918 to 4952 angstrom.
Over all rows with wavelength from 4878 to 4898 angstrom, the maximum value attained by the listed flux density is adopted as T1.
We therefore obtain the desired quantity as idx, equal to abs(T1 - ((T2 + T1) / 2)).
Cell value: 0.04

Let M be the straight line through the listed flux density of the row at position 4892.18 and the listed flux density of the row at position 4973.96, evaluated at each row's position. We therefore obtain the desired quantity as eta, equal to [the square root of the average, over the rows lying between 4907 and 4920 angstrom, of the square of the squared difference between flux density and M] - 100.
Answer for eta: -99.1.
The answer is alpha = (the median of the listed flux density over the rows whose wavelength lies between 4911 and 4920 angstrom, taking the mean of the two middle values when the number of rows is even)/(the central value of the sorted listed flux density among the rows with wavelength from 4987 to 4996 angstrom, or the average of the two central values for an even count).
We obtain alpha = 0.92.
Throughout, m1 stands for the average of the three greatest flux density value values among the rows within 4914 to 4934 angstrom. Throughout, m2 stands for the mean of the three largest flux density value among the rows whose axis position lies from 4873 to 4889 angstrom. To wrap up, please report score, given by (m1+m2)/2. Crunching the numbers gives 8.9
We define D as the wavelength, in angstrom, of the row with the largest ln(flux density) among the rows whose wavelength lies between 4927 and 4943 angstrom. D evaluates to 4930.63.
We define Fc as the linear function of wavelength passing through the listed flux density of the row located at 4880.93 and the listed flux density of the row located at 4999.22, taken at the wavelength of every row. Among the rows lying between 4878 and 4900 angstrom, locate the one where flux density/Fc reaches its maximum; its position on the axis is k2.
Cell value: 4898.94 angstrom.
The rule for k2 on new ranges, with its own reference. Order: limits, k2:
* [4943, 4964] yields 4962.52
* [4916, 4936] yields 4930.63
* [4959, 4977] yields 4962.52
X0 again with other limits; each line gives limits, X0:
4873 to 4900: 400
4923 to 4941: 500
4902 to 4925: 500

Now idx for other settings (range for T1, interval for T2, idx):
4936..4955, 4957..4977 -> 0.00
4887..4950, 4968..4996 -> 0.67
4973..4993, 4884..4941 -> 0.21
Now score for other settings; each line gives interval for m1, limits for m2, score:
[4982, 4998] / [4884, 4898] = 8.1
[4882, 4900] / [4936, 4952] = 8.2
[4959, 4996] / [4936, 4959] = 8.7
